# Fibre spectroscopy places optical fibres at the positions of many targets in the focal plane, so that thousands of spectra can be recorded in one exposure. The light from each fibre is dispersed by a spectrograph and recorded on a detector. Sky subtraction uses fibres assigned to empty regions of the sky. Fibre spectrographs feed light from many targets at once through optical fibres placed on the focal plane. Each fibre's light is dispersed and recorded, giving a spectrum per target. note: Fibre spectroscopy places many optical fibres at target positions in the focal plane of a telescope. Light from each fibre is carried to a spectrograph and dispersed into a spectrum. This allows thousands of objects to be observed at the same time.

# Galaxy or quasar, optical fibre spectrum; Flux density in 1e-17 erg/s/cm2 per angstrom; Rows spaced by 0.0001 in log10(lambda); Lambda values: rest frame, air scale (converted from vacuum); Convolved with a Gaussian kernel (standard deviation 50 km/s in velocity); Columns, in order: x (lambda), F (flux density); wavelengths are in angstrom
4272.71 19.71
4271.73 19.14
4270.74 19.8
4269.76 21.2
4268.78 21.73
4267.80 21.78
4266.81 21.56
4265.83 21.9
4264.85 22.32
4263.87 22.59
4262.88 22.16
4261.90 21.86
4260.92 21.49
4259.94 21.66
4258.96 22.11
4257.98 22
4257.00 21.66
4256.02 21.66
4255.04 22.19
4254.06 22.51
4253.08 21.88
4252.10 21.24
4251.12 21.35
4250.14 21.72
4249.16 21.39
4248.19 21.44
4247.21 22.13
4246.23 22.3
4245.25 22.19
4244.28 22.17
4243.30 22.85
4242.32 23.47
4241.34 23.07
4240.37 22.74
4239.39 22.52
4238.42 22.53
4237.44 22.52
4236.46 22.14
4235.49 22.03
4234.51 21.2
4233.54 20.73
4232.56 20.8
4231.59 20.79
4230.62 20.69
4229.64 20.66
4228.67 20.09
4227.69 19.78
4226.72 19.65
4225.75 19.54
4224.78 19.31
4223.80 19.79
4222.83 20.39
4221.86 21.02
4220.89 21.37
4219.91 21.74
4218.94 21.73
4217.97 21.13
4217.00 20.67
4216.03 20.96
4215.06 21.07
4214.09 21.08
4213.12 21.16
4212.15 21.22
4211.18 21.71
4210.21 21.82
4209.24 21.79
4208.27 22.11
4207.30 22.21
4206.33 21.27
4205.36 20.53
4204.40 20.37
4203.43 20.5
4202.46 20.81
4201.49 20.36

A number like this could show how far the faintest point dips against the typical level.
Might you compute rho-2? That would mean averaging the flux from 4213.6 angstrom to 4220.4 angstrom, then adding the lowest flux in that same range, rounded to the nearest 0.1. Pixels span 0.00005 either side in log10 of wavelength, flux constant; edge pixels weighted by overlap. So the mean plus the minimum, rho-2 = 41.9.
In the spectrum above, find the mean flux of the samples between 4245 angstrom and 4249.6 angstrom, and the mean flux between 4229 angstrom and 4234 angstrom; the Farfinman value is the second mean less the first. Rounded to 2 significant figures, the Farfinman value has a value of -1.2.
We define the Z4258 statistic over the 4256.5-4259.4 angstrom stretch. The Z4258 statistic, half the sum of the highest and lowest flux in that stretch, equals 21.9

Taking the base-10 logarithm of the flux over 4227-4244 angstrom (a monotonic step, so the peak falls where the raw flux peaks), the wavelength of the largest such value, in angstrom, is 4242.32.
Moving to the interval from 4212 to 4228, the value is 4219.91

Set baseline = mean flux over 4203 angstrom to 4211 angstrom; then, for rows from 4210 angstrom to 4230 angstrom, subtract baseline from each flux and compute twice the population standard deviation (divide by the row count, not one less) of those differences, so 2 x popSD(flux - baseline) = 1.54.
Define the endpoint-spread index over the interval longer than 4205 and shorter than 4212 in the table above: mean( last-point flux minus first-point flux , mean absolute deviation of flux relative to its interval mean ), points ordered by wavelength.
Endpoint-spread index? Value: 0.80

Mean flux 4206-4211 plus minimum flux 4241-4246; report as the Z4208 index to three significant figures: 44.0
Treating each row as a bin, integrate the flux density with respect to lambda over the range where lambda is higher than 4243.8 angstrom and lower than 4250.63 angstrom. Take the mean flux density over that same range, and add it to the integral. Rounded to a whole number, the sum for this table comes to 172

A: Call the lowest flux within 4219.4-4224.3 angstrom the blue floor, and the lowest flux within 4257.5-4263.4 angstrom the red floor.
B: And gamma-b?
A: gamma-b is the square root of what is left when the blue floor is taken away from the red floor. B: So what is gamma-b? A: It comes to 1.30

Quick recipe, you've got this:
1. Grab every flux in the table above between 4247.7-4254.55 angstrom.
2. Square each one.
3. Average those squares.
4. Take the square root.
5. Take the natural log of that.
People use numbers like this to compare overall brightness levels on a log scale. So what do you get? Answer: 3.08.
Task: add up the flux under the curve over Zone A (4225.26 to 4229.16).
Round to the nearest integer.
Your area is 77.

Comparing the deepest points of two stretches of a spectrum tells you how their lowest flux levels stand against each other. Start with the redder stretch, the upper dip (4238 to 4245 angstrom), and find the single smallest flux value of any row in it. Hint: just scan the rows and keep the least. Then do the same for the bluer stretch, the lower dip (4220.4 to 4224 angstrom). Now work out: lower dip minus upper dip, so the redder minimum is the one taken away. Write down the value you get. -2.4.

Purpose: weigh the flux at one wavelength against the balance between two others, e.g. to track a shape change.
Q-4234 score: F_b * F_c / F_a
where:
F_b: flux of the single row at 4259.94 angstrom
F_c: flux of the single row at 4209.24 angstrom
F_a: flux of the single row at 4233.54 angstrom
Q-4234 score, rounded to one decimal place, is 22.8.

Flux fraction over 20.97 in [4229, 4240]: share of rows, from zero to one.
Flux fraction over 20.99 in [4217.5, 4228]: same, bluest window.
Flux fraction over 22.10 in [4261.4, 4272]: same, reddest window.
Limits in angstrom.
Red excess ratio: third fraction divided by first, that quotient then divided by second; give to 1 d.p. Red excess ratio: 1.1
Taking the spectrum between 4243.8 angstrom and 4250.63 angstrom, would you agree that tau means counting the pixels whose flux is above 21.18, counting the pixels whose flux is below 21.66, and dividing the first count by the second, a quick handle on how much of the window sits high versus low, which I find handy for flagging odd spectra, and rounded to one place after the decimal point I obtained 3.5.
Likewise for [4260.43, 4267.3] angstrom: 3.5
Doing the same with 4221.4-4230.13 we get 0.0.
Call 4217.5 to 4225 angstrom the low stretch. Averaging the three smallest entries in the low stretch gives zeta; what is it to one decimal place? 19.8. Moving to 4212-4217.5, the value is 20.9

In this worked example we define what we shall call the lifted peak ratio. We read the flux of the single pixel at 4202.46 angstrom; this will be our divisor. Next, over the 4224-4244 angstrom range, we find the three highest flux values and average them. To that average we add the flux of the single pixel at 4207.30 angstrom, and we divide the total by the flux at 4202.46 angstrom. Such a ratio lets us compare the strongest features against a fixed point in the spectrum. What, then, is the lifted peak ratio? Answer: 2.18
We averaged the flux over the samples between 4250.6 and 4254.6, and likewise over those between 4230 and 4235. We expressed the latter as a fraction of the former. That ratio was 0.96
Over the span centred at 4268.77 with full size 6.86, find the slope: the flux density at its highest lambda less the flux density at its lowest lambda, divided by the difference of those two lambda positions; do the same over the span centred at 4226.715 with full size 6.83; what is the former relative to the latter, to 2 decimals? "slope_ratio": -3.14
